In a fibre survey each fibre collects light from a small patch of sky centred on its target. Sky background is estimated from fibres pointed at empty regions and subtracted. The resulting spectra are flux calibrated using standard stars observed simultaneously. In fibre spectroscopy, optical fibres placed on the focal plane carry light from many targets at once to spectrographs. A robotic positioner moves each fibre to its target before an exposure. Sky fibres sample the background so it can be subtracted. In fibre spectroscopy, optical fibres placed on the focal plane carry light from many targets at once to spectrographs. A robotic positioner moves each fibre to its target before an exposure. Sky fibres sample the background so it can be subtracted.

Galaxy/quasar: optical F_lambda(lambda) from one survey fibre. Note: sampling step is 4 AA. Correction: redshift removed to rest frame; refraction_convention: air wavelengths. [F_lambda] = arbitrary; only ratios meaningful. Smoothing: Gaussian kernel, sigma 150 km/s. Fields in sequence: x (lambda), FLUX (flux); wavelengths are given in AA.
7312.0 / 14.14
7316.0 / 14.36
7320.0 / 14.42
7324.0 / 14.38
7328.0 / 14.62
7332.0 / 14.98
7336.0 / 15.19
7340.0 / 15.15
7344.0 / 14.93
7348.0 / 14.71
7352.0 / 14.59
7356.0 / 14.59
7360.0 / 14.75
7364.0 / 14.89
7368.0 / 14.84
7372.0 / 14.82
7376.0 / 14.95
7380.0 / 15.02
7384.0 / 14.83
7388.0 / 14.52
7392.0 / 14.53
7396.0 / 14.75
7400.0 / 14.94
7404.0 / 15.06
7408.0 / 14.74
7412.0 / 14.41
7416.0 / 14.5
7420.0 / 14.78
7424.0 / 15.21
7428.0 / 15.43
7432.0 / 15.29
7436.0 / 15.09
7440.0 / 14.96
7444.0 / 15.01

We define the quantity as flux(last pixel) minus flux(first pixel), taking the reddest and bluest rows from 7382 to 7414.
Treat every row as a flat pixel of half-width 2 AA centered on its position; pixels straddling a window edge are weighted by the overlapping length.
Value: -0.42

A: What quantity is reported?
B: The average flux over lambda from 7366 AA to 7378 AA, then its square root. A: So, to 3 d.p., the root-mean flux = 3.856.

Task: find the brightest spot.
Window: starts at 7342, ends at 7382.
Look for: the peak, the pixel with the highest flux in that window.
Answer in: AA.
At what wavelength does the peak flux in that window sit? 7380.0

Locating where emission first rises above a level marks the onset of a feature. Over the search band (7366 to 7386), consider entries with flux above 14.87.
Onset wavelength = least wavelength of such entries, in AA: 7376.0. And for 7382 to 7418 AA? 7400.0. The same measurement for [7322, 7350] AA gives 7332.0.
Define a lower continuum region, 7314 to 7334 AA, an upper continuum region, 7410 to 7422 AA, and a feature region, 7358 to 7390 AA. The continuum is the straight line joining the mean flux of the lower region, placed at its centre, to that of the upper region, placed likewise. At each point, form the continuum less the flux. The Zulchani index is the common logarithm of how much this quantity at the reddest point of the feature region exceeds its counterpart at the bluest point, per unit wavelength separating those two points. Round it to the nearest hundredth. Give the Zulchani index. -2.08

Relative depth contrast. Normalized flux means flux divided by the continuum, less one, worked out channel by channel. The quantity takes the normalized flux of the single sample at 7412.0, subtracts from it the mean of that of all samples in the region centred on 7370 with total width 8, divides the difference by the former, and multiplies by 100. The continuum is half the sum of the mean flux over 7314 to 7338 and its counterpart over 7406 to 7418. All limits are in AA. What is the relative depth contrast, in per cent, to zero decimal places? 216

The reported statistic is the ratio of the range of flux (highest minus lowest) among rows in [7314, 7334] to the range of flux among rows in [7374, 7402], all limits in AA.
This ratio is 1.2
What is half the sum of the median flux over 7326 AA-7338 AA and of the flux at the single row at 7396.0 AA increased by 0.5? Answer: 15.1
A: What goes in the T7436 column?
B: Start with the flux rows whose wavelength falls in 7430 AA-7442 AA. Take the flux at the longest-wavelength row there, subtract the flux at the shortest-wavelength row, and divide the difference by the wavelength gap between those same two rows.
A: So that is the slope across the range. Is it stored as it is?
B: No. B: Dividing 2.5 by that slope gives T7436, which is -61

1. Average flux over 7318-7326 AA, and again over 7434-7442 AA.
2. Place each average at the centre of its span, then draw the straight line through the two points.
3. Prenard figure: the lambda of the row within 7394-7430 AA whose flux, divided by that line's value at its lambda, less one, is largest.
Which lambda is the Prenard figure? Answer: 7428.0 AA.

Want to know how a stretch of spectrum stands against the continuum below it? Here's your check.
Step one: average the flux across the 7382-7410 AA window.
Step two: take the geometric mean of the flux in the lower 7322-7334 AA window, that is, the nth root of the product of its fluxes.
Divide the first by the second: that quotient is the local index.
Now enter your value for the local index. 1.01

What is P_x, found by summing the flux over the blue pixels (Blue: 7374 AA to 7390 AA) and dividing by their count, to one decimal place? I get 14.8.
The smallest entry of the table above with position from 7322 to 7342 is 14.38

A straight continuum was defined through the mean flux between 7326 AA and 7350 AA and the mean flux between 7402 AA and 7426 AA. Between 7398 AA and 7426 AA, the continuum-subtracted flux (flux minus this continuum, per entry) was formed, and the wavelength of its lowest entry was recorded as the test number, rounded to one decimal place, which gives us 7412.0 AA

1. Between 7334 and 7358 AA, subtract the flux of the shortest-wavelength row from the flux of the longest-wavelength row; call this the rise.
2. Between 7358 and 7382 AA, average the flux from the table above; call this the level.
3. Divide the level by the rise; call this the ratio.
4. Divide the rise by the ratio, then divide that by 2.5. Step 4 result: 0.010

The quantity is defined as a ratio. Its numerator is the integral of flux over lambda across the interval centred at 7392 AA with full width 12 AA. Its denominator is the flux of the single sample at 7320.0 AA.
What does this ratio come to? 12.1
